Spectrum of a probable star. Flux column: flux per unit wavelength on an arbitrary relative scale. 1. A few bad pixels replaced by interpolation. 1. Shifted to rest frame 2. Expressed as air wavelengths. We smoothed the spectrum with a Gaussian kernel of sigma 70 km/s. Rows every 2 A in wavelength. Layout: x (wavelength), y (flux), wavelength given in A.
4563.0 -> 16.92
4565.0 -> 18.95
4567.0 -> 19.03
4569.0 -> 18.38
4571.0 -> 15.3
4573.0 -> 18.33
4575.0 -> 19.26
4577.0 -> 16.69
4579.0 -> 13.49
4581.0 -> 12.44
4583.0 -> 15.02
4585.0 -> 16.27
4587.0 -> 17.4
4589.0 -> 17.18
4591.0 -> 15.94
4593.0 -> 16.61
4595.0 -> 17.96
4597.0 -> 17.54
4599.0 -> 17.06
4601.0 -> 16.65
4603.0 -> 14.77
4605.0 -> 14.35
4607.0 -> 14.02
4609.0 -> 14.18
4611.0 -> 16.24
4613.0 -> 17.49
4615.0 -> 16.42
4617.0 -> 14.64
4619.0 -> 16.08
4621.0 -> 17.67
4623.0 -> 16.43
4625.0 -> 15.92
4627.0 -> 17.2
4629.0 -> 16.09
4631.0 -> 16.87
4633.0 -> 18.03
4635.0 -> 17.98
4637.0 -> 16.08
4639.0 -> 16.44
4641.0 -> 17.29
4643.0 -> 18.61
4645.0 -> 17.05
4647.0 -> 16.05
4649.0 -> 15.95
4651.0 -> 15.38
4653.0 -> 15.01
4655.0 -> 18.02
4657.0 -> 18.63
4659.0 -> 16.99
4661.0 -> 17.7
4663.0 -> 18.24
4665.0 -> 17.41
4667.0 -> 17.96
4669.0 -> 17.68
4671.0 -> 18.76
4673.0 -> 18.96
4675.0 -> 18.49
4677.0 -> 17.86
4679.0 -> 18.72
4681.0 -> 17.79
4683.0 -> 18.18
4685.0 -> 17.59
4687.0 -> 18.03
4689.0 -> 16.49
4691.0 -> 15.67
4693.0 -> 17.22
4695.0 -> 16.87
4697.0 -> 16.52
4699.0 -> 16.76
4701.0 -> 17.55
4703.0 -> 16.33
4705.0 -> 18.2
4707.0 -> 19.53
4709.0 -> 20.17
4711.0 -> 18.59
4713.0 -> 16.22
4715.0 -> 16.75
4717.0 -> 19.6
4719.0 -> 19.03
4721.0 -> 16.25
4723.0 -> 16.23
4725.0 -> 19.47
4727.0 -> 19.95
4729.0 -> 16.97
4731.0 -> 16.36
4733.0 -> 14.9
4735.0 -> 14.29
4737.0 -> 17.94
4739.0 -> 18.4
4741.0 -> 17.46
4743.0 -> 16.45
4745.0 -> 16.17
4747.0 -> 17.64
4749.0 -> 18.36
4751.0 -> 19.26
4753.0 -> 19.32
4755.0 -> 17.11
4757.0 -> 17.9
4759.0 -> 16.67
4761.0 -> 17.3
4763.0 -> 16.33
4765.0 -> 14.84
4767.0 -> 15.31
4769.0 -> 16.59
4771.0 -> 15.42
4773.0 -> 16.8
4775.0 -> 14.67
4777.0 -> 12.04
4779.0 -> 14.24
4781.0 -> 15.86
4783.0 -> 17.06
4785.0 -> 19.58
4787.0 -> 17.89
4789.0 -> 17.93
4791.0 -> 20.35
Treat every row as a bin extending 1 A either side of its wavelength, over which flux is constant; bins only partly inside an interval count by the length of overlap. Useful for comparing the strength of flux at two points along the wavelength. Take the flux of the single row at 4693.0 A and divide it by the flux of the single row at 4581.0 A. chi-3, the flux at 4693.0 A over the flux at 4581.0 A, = 1.38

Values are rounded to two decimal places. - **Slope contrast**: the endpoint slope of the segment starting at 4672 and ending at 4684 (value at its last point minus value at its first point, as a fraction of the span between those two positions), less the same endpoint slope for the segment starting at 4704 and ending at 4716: 0.07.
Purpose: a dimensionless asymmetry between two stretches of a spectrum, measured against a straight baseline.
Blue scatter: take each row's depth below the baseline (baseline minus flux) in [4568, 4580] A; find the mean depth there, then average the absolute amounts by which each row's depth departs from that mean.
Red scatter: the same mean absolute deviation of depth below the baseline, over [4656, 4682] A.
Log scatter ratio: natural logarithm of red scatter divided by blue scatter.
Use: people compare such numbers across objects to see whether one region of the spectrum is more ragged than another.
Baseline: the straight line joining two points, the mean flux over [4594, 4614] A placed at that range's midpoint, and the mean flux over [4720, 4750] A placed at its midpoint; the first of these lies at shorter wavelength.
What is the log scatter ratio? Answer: -1.3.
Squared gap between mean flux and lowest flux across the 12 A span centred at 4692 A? 1.3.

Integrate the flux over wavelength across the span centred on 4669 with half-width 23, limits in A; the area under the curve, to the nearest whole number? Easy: 803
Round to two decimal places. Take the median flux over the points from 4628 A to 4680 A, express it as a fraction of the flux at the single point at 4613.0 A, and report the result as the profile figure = 1.01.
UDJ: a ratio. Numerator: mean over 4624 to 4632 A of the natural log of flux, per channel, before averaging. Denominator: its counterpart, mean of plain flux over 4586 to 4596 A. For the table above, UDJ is 0.165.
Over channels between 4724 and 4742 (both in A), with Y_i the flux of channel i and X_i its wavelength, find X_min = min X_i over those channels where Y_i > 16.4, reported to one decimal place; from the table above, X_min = 4725.0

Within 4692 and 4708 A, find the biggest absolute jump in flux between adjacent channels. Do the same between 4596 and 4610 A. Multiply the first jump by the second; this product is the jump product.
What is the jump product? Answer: 3.5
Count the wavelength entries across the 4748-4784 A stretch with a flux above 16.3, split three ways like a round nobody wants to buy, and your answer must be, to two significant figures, 3.7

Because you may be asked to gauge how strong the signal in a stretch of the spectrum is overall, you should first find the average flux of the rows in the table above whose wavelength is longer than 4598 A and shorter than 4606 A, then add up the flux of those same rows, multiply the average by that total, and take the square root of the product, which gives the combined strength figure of 31.4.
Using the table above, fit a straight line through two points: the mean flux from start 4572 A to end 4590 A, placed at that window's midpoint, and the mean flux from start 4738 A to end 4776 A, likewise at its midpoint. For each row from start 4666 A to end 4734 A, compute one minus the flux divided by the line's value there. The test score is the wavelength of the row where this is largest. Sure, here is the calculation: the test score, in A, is 4733.0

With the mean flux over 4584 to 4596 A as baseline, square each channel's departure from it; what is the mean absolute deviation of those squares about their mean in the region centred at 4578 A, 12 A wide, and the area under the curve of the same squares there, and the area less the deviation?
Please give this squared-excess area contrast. 80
